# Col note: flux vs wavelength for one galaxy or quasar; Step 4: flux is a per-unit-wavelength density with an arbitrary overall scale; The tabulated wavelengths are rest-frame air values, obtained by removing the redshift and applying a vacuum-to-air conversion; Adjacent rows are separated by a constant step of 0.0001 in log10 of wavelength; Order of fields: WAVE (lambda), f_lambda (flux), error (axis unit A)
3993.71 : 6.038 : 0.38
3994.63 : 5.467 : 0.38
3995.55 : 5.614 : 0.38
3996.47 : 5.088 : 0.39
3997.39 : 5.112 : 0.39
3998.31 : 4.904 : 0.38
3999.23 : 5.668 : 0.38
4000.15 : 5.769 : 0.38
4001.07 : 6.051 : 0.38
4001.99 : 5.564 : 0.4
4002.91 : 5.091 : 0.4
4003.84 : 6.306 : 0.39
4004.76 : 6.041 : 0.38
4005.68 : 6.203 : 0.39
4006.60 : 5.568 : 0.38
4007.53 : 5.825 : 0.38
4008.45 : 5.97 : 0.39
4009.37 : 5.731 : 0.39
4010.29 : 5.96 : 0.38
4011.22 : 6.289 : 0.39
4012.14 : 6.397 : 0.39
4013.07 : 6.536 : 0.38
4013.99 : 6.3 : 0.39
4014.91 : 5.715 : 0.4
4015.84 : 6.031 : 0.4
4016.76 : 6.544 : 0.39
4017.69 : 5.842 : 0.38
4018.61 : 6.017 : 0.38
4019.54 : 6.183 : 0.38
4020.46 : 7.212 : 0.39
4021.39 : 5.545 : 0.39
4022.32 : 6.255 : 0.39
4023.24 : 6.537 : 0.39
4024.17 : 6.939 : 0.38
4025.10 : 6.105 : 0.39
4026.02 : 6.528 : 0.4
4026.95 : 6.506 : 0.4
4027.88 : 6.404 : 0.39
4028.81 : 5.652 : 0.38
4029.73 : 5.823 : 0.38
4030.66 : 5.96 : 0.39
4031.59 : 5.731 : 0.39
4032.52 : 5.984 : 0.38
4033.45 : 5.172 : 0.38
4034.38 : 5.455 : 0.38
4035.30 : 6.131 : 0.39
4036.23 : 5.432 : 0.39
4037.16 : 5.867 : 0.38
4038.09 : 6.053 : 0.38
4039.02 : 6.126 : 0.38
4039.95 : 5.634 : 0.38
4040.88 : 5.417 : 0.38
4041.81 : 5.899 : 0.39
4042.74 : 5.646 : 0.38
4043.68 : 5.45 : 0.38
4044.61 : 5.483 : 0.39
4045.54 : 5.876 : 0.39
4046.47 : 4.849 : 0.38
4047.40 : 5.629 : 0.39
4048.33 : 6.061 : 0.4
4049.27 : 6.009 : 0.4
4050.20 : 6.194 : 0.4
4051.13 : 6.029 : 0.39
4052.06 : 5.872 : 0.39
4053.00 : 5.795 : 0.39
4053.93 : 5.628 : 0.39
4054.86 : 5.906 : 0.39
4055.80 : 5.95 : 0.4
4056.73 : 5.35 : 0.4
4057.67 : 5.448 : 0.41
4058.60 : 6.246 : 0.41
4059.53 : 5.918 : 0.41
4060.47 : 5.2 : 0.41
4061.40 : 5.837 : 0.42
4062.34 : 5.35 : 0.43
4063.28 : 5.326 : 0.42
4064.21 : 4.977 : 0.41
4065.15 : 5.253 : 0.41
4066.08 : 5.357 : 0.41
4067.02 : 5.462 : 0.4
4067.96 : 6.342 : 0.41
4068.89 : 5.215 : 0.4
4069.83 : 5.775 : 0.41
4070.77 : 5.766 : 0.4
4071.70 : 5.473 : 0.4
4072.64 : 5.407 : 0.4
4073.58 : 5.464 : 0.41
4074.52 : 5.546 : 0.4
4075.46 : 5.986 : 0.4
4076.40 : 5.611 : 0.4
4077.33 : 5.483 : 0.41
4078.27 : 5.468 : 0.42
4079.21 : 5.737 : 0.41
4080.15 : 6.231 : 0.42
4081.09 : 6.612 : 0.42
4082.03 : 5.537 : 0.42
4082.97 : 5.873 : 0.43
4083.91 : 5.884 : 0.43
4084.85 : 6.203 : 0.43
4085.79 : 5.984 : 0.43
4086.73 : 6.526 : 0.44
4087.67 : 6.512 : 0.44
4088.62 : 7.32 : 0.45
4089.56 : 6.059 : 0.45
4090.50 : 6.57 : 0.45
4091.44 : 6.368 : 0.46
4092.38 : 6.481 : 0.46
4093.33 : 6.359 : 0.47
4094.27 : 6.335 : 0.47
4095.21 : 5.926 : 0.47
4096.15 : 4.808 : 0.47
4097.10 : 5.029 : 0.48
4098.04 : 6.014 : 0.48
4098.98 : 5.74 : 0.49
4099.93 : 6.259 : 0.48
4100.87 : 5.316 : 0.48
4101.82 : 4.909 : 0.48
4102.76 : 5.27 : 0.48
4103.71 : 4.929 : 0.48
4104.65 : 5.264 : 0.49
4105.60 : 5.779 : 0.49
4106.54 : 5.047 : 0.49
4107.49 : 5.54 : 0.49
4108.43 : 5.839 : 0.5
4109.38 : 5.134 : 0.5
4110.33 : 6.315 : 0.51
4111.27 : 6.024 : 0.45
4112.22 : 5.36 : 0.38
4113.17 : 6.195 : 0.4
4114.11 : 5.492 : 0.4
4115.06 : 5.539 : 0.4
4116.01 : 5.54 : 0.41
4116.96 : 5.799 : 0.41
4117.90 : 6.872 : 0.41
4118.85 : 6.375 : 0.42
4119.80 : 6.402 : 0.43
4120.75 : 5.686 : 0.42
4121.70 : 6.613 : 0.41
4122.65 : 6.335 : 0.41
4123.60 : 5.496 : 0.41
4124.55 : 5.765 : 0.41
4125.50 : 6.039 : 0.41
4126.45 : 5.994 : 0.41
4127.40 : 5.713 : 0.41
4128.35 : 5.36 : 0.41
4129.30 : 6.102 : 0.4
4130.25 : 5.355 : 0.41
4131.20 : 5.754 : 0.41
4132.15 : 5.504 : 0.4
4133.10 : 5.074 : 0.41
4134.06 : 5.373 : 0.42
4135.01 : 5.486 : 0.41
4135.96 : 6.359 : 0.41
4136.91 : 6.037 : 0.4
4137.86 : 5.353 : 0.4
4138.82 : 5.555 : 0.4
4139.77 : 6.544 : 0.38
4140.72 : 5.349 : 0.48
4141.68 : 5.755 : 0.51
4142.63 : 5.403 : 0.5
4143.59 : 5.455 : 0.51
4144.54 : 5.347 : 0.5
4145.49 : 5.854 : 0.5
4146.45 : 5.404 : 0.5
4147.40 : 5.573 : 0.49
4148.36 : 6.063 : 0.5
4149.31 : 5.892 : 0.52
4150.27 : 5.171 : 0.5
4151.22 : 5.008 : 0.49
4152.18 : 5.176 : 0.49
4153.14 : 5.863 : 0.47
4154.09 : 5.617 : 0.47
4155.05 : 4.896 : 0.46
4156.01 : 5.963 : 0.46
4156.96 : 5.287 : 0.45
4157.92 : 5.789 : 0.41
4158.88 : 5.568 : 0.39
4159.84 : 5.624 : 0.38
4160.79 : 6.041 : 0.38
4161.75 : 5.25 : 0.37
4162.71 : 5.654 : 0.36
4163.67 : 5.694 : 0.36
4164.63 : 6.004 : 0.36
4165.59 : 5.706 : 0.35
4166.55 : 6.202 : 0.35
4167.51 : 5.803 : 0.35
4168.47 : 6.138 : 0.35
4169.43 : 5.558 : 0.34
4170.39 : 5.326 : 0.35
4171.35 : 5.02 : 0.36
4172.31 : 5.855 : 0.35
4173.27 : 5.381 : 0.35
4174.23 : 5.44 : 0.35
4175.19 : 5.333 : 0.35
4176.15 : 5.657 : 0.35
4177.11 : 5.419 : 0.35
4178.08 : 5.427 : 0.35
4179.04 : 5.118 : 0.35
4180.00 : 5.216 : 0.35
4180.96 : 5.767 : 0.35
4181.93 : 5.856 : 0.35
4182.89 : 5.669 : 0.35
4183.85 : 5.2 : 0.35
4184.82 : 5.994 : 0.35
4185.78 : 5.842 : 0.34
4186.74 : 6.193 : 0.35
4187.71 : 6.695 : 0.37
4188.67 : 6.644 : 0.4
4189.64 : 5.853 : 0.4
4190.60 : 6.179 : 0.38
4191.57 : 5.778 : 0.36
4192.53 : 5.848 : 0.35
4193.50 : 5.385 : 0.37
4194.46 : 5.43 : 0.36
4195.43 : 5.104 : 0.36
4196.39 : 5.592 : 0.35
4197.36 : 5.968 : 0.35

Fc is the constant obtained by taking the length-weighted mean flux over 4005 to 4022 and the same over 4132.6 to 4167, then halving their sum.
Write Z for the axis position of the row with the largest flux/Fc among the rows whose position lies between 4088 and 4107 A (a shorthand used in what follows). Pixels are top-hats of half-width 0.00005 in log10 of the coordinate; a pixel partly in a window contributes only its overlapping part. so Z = 4088.62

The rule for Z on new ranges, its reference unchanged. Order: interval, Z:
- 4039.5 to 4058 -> 4050.20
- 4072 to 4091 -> 4088.62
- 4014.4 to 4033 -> 4020.46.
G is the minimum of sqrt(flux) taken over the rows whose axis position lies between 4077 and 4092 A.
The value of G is 2.34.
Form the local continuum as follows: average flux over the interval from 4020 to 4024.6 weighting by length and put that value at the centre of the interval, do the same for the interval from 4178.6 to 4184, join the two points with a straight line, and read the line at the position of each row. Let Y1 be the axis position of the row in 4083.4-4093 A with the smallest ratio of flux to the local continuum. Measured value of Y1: 4083.91 A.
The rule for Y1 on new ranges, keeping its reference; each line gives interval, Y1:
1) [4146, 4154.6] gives 4151.22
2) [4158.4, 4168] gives 4161.75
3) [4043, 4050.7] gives 4046.47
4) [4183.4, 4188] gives 4183.85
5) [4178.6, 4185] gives 4179.04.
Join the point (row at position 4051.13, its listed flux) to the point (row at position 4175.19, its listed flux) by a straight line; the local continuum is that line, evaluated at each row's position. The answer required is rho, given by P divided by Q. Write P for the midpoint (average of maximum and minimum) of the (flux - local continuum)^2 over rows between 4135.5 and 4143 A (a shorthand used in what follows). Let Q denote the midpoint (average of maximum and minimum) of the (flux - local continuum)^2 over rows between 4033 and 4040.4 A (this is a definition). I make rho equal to 1.12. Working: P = 0.51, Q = 0.46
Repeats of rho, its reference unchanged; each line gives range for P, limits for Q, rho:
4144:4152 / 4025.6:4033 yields 1.25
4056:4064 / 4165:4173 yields 0.90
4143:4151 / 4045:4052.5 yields 0.23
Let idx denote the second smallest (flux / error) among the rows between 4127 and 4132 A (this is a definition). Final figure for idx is 13.1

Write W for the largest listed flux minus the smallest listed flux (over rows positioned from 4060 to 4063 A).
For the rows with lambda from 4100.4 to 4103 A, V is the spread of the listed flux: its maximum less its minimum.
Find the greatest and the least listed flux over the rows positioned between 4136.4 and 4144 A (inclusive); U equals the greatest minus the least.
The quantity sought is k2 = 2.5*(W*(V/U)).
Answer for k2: 0.5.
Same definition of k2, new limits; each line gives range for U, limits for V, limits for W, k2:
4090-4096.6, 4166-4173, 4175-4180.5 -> 0.9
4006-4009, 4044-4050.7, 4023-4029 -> 10.8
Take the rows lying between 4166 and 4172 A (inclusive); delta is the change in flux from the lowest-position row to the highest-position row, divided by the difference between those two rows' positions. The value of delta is -0.25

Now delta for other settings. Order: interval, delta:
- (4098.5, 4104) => -0.17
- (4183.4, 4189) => 0.30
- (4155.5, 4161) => 0.02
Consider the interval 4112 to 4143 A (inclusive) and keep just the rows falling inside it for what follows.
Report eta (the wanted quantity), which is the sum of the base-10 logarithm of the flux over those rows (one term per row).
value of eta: 25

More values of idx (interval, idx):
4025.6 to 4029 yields 16.3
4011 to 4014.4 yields 16.2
